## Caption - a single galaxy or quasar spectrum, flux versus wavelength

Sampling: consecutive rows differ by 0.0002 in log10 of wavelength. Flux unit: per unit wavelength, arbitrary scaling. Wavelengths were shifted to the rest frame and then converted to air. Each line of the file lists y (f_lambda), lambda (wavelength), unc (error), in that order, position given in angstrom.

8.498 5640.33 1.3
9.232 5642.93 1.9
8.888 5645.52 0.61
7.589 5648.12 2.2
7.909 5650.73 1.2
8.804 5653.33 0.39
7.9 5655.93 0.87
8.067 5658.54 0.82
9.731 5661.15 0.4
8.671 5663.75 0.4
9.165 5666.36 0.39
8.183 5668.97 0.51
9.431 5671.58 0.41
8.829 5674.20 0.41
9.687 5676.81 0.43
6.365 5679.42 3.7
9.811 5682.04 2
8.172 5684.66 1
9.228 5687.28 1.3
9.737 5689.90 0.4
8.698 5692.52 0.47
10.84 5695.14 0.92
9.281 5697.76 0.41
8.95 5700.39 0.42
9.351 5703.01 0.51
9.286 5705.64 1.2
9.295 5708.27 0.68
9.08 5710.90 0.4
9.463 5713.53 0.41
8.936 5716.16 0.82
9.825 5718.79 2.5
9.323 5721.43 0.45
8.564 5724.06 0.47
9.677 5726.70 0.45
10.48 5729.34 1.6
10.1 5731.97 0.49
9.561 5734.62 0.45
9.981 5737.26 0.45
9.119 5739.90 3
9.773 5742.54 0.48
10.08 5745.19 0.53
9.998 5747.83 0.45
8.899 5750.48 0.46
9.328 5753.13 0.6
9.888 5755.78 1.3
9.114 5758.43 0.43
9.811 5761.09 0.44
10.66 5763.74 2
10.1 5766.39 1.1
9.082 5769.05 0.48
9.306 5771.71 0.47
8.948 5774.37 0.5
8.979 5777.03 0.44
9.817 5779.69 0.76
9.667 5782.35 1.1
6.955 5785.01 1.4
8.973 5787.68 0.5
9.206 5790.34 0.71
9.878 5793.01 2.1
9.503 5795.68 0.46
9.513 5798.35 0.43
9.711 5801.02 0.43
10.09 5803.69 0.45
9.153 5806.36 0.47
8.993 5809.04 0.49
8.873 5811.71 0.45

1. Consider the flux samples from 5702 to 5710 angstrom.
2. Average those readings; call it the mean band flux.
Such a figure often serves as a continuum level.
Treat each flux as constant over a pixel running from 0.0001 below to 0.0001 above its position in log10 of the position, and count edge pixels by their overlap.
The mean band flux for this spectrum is 9.3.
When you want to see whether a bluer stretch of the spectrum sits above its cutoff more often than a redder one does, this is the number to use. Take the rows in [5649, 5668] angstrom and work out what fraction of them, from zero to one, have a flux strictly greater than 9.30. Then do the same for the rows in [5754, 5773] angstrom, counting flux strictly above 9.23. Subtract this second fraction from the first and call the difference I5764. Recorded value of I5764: -0.6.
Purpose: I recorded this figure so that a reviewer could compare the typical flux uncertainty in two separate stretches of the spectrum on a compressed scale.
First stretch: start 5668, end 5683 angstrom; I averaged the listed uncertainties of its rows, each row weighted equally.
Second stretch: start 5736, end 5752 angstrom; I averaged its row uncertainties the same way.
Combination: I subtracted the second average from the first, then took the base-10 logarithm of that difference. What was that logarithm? -0.46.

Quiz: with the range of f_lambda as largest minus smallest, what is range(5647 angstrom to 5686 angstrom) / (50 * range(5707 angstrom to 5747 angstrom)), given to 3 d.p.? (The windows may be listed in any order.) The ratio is 0.036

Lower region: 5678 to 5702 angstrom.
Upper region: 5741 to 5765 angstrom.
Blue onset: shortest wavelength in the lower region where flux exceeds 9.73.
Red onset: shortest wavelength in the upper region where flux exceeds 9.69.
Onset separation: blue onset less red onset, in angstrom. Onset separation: -60.5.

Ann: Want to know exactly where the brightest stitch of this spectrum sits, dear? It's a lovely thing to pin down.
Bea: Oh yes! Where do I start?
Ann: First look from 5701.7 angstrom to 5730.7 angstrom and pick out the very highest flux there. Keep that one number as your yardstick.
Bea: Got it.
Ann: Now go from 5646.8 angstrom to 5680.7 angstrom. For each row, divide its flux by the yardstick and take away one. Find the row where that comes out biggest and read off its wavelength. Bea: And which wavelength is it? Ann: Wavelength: 5661.15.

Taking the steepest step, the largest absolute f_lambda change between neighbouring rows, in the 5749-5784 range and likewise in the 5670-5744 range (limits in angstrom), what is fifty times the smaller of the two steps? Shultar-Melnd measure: 51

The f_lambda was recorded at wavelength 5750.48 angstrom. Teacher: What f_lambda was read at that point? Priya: 8.899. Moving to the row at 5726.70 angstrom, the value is 9.677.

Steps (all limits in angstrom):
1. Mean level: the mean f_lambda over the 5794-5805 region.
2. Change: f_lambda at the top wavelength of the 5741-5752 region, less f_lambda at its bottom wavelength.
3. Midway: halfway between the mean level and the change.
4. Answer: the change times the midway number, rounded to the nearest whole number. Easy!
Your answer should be -4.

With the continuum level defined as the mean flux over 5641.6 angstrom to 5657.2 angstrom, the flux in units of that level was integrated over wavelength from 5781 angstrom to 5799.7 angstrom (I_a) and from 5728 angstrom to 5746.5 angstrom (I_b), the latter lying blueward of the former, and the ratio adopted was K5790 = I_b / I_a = 1.07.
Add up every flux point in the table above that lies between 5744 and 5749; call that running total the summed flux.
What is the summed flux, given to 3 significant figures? 20.1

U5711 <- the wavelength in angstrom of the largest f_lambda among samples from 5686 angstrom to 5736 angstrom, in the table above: 5695.14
